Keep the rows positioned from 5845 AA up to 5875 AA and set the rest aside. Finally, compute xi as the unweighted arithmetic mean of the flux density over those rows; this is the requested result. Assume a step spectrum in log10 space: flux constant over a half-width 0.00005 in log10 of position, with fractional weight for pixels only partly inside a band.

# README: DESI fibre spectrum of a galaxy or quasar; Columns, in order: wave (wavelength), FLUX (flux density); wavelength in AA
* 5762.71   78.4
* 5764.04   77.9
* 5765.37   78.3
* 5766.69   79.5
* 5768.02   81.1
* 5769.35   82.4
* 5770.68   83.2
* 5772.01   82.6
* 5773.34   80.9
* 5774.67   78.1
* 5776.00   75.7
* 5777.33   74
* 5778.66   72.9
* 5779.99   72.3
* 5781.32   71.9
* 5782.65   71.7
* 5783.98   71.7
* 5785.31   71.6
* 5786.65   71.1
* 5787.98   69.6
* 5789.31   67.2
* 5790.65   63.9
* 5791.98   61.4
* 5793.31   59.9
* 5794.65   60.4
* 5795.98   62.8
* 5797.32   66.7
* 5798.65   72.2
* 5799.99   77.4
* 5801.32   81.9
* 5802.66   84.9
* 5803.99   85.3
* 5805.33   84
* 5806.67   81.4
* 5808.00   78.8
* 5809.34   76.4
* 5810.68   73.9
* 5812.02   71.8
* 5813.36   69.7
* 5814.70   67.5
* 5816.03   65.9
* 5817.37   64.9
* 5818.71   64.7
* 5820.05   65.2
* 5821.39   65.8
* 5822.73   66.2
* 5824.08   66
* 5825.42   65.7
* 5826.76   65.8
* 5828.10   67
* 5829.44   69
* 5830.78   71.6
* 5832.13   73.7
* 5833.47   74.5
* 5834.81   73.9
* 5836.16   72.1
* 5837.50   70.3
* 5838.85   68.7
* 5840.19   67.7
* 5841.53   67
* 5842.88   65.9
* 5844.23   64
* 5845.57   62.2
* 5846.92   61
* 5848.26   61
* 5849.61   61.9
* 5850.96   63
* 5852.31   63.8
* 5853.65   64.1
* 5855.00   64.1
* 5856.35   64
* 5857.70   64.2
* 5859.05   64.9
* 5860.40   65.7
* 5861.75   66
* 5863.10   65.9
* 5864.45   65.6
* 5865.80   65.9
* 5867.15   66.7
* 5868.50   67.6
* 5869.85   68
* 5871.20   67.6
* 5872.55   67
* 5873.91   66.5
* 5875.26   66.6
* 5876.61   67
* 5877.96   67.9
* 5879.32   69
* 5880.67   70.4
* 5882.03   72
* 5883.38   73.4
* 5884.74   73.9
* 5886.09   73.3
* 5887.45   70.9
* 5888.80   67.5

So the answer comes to 65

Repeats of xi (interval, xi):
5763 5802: 73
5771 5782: 76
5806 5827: 69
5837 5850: 65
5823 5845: 69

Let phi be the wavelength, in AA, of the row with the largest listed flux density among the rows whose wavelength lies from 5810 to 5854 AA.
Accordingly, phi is 5833.47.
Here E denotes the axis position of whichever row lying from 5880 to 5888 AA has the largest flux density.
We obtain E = 5884.74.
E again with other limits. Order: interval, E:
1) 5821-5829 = 5828.10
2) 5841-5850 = 5841.53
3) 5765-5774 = 5770.68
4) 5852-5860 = 5859.05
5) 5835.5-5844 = 5836.16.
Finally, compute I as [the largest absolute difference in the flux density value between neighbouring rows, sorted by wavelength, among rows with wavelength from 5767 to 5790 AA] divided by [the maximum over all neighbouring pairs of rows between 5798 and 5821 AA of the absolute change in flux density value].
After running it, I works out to 0.5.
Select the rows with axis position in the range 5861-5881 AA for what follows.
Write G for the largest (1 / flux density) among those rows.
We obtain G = 0.0152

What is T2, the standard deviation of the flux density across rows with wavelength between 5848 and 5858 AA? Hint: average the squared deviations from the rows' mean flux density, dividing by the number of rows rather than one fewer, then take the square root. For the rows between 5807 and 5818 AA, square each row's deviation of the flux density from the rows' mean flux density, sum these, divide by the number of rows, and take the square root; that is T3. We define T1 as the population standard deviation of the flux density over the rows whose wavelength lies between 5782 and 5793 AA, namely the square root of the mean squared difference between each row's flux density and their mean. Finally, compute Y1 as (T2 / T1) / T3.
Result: 0.1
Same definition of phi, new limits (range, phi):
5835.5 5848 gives 5836.16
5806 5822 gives 5806.67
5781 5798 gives 5781.32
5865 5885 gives 5884.74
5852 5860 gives 5859.05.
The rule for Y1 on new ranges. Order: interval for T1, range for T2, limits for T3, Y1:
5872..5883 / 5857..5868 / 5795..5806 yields 0.0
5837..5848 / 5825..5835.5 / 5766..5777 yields 0.5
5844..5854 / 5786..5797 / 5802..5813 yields 0.7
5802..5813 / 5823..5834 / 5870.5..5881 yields 0.6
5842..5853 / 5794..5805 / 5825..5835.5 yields 1.7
